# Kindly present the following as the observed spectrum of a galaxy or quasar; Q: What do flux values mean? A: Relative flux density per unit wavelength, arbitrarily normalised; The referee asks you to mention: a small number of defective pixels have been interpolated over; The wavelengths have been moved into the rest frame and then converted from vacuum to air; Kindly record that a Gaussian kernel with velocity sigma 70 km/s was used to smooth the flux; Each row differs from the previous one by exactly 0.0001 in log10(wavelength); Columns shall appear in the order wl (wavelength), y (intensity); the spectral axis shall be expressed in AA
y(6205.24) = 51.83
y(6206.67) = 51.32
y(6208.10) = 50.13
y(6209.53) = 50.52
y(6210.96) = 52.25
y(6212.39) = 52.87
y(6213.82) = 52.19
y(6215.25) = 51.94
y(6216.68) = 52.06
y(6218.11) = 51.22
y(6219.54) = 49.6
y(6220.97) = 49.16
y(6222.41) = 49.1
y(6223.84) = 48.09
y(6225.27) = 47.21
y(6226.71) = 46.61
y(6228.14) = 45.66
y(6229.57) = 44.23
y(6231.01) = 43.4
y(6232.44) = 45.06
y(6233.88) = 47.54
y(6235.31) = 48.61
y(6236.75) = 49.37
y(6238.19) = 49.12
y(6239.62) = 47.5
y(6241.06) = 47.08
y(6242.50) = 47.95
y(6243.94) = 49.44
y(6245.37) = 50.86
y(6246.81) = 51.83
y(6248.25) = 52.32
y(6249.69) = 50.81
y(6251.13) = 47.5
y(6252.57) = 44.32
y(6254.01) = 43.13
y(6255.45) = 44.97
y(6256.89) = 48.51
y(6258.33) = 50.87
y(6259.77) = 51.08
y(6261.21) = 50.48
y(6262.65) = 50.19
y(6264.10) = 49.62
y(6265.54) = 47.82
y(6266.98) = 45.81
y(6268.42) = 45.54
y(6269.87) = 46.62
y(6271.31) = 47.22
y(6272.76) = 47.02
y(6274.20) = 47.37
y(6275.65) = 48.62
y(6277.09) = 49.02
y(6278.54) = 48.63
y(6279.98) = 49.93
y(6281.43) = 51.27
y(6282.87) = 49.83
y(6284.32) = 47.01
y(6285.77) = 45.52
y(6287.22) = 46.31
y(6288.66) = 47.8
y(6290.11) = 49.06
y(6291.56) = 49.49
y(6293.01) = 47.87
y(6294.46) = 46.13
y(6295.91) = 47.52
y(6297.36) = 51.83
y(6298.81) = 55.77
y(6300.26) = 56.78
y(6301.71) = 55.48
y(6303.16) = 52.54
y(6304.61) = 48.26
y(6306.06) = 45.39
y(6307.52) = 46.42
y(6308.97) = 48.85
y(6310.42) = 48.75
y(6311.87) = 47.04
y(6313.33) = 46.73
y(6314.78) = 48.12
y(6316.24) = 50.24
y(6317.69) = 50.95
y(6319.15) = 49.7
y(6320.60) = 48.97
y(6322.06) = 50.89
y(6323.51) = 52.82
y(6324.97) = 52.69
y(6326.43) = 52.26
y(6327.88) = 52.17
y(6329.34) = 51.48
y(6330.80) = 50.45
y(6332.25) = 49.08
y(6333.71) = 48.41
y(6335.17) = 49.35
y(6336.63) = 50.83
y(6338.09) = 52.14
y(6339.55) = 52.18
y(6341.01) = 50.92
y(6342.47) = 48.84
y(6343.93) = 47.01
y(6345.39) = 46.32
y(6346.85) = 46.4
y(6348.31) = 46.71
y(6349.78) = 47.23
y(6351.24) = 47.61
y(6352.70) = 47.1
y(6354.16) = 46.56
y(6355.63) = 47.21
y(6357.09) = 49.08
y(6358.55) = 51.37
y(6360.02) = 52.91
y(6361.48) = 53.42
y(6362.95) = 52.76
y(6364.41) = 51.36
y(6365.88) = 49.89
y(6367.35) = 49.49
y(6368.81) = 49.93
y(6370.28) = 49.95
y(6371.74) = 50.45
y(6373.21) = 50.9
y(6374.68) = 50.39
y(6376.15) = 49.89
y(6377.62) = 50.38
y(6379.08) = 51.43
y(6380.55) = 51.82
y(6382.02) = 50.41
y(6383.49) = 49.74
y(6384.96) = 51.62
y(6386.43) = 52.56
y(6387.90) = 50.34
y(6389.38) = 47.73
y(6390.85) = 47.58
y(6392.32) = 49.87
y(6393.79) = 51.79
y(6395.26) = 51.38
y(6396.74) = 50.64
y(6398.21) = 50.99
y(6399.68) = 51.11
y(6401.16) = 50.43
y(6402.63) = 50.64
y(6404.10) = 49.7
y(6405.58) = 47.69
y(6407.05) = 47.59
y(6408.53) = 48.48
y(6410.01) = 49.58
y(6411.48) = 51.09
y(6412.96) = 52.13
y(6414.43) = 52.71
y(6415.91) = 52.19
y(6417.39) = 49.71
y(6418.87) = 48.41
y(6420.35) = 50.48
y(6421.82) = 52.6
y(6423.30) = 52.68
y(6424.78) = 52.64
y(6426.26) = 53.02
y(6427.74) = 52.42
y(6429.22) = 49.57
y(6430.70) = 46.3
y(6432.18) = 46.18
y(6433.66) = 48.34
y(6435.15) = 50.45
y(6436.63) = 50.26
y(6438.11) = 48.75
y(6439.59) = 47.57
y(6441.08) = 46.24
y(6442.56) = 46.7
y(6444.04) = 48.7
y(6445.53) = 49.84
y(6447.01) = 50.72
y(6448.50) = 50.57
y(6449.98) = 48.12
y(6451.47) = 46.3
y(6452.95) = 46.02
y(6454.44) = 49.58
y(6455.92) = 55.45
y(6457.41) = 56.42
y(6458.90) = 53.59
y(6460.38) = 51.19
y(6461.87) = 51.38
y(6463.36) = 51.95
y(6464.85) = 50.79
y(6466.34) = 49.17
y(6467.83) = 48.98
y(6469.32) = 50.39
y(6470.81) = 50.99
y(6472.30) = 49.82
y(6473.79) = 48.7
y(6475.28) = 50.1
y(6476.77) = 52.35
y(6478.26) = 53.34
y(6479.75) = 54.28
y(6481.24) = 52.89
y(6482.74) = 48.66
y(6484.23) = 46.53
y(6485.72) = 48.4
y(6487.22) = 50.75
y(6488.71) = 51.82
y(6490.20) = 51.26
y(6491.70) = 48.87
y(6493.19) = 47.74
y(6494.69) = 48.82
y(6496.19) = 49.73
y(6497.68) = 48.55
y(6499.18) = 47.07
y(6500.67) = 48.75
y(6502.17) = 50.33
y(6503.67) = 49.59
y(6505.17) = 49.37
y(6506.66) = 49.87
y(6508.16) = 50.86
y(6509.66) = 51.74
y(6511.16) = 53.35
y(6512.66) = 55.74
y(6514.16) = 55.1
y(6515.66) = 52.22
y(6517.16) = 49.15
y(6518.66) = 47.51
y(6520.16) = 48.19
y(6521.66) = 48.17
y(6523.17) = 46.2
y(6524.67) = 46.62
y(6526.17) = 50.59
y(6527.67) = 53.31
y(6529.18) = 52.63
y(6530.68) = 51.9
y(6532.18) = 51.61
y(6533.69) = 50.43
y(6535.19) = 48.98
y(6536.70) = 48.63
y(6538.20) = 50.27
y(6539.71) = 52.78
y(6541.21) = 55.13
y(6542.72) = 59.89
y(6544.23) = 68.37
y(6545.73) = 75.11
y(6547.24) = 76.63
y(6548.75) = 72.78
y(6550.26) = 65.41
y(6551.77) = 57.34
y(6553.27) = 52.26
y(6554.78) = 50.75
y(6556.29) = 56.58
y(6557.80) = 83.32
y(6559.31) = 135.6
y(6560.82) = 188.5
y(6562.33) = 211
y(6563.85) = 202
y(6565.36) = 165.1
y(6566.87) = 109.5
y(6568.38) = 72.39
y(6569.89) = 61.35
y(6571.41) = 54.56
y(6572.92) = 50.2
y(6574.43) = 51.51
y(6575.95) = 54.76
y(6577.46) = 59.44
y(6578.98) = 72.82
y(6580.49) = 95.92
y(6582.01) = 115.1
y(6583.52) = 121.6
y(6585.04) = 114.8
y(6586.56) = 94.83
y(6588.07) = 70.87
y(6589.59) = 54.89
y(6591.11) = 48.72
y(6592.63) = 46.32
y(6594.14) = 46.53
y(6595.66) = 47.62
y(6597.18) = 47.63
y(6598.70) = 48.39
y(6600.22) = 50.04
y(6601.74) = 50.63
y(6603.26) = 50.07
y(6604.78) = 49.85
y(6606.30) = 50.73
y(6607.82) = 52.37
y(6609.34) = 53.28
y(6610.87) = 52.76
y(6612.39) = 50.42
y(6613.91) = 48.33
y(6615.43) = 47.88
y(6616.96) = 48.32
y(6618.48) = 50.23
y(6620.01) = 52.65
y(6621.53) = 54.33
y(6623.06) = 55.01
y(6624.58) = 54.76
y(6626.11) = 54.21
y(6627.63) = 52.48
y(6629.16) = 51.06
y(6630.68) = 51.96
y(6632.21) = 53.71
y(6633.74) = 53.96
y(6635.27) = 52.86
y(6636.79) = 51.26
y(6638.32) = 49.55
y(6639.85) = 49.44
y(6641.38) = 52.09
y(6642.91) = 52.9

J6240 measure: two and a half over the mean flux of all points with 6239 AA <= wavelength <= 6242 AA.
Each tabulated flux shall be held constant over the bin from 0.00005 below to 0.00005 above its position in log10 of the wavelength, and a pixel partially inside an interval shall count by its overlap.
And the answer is 0.0529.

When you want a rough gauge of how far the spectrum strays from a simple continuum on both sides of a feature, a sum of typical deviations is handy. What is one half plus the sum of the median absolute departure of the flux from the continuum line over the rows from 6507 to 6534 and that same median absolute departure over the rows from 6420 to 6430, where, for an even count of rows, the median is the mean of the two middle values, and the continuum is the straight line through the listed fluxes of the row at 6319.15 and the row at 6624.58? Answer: 4.1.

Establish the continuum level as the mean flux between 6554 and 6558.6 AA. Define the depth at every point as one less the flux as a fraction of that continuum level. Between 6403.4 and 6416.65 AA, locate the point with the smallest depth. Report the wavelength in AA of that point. 6414.43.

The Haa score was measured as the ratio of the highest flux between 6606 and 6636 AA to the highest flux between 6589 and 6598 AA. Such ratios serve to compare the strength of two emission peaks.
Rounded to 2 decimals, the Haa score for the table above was 1.00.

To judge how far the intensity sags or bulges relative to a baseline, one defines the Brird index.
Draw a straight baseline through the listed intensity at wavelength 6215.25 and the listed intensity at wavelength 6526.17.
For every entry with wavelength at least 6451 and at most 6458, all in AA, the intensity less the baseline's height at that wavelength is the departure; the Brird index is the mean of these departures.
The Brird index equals -0.1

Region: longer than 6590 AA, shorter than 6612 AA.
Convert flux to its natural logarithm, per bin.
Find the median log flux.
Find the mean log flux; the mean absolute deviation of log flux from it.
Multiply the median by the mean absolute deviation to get 0.143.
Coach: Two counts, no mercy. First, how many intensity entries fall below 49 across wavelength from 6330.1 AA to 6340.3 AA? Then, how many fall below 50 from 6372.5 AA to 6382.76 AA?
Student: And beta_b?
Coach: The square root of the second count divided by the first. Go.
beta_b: 1.0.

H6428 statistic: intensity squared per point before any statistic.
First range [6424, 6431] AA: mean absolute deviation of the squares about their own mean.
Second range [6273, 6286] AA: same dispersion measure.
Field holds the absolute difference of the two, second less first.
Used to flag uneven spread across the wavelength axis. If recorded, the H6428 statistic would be 104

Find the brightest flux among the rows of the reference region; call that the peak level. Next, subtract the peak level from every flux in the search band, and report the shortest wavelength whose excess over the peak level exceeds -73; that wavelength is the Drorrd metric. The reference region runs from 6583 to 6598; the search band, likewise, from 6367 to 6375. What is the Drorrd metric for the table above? 6367.35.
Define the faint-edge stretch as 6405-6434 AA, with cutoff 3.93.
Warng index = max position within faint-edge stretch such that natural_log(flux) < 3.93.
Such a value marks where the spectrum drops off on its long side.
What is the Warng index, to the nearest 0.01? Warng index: 6433.66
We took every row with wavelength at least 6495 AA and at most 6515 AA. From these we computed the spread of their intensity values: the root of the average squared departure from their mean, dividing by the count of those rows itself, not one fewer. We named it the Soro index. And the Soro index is 2.5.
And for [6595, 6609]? 1.5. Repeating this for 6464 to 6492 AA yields 1.9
